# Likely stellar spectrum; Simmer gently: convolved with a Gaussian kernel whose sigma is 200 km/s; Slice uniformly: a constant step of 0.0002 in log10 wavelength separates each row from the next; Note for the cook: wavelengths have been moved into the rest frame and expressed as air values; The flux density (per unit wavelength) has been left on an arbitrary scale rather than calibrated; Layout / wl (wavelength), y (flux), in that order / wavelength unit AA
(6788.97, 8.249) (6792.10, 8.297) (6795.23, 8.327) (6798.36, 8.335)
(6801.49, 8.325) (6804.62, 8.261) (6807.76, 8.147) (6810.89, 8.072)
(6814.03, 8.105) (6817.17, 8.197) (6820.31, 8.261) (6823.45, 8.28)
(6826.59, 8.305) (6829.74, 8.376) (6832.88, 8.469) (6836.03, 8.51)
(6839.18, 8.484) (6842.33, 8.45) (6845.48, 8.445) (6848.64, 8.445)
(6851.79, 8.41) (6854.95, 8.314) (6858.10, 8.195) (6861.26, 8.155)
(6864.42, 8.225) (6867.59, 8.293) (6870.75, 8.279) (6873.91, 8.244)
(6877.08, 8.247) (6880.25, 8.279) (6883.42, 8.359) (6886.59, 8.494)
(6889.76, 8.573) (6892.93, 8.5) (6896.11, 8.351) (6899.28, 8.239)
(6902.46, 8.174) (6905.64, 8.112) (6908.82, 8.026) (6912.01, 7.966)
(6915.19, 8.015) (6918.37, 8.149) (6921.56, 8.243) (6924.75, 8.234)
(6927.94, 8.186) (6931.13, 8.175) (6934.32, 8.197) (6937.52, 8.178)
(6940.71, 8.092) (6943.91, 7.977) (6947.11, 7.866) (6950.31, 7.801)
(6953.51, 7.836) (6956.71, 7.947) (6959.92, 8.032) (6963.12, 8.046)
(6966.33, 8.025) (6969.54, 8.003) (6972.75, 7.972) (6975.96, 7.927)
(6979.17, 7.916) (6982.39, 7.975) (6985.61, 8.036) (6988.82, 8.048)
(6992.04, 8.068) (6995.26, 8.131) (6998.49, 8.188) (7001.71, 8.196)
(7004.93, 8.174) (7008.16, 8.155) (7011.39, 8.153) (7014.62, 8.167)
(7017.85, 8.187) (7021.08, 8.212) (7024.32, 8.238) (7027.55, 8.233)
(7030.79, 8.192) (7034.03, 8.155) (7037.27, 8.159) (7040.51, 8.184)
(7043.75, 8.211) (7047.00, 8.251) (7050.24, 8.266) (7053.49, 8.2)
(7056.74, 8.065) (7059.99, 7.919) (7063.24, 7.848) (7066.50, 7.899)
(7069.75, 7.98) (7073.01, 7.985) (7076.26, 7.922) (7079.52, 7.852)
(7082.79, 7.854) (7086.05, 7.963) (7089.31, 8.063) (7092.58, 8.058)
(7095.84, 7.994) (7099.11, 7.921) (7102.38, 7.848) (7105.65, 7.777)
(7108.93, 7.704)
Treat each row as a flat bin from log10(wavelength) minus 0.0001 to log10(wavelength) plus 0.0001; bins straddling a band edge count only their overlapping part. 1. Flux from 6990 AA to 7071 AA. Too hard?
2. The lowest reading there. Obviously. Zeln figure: 7.848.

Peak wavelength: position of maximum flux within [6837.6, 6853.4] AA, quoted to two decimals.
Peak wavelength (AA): 6839.18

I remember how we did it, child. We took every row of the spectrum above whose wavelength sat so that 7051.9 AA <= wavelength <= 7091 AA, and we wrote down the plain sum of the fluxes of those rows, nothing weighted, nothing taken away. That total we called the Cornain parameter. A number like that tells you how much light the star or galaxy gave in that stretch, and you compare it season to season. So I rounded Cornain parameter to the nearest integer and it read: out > 96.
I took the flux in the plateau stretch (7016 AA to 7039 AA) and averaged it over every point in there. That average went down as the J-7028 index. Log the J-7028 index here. 8.20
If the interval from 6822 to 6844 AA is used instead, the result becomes 8.41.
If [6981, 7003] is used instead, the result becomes 8.09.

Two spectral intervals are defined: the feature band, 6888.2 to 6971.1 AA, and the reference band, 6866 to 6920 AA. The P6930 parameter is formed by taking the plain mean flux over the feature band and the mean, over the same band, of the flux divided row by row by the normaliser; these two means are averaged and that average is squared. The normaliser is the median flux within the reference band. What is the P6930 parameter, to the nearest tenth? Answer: 20.7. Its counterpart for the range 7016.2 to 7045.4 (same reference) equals 21.1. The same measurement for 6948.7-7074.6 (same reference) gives 20.5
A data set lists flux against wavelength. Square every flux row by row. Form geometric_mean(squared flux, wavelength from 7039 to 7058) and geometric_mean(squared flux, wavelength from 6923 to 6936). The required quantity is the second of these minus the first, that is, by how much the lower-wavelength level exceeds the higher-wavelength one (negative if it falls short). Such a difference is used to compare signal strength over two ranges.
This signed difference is 0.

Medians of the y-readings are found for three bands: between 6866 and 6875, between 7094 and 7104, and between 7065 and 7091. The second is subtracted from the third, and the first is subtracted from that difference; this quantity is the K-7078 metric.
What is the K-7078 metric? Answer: -8.26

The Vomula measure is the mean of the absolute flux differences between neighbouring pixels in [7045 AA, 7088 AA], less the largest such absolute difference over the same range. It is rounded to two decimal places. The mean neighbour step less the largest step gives -0.08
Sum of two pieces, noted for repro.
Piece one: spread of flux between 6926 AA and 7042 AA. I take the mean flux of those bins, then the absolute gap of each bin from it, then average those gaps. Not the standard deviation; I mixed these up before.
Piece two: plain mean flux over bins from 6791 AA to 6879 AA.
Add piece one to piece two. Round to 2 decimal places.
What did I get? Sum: 8.41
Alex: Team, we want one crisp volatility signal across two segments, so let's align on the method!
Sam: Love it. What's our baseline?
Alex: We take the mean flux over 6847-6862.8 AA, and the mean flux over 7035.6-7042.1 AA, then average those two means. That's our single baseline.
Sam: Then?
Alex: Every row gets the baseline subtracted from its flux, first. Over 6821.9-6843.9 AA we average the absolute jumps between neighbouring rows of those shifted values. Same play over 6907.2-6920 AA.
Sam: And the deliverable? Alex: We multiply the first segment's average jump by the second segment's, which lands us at 0.0039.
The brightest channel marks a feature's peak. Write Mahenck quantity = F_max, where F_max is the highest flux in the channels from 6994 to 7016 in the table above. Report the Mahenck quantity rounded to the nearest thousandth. 8.196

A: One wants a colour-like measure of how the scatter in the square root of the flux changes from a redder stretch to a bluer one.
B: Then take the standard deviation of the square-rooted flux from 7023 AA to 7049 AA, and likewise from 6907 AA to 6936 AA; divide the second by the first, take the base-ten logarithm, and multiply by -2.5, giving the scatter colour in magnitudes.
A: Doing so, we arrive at -1.1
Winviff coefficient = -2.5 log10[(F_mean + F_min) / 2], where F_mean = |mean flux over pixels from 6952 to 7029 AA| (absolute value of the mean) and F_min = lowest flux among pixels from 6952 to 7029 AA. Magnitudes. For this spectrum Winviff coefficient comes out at -2.25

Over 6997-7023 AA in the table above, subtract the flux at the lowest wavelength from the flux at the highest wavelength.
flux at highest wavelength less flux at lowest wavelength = 0.02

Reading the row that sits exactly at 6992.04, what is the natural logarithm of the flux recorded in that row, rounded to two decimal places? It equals 2.09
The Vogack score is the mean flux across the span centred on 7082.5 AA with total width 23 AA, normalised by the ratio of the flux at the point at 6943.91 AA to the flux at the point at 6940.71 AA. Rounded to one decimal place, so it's 8.1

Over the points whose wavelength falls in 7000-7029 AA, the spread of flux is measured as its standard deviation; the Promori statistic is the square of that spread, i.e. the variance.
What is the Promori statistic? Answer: 0.001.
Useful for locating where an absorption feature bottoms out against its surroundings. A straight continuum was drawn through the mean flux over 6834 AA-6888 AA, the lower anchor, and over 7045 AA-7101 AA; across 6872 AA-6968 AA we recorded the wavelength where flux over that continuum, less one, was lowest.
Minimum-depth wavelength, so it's 6950.31 AA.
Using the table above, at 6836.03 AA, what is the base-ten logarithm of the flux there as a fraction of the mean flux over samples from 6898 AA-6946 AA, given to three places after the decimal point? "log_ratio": 0.020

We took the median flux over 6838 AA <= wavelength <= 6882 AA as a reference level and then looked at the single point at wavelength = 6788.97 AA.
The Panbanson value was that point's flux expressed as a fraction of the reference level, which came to 1.00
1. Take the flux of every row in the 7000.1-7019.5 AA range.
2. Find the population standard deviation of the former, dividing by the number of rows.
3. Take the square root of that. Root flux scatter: 0.13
